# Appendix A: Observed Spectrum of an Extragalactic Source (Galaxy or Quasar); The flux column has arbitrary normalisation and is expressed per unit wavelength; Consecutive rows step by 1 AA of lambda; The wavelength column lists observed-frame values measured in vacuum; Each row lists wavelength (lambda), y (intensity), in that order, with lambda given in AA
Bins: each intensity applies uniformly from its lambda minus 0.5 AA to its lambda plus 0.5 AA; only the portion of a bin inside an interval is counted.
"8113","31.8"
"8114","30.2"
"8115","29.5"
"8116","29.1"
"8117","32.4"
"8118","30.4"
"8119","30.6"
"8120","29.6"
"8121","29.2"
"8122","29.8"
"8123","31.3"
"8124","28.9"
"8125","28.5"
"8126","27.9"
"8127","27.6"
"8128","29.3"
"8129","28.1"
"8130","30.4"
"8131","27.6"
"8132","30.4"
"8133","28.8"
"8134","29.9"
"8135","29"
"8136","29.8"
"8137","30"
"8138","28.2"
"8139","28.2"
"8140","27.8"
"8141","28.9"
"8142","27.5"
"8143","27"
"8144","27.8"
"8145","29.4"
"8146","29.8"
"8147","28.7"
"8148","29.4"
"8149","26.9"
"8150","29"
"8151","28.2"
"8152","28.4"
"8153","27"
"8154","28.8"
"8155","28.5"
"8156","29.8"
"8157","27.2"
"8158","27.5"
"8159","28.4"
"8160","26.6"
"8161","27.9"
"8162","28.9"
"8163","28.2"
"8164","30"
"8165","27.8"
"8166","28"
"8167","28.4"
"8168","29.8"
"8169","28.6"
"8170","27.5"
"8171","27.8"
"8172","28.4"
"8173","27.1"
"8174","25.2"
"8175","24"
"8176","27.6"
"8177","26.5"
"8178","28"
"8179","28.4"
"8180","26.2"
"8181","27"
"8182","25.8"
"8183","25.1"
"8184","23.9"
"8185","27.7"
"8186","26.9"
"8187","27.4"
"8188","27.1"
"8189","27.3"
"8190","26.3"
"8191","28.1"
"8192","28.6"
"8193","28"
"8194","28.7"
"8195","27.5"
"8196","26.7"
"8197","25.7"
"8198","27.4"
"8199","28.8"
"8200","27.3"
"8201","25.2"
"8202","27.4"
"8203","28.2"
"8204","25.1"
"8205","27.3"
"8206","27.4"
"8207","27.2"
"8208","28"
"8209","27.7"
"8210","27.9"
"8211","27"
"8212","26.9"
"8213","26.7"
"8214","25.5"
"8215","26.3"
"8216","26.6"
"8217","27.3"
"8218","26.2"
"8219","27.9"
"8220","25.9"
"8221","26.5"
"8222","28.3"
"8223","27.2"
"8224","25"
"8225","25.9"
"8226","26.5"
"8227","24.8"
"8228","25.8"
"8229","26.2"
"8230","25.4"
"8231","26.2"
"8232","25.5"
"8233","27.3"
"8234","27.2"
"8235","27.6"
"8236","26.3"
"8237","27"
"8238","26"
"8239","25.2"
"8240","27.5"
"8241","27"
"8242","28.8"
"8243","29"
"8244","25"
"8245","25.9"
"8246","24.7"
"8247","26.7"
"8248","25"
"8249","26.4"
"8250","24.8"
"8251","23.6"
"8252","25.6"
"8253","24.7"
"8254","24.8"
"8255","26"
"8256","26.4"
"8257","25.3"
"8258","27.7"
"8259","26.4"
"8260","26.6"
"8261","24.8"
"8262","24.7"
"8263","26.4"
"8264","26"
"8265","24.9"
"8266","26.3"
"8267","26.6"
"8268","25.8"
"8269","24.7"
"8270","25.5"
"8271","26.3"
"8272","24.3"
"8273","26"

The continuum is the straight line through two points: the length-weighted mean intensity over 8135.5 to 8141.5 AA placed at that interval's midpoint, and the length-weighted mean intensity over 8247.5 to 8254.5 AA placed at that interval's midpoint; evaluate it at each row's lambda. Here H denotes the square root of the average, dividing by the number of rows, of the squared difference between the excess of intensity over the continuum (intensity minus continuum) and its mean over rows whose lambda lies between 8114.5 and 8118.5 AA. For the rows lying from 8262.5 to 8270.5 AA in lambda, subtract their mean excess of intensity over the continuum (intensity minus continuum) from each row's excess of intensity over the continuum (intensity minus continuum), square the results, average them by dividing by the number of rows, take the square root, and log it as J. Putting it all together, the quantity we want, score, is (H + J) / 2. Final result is 0.96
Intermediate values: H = 1.29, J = 0.62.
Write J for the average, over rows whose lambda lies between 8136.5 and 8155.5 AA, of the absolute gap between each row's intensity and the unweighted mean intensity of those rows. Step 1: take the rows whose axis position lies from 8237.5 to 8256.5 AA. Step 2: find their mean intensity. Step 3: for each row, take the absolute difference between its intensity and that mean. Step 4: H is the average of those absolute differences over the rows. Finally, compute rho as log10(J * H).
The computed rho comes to -0.10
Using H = 1.08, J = 0.73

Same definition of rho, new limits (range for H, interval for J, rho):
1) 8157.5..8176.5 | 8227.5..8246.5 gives -0.03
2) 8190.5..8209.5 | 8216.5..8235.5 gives -0.21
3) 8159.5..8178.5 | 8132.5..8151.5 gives -0.10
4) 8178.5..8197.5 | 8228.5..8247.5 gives -0.03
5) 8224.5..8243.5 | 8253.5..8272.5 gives -0.17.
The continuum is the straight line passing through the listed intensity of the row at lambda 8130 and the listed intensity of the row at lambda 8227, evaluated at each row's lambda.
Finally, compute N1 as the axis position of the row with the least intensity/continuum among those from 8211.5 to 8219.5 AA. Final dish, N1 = 8214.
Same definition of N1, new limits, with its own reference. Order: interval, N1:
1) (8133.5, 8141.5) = 8140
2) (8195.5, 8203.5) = 8201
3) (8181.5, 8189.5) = 8184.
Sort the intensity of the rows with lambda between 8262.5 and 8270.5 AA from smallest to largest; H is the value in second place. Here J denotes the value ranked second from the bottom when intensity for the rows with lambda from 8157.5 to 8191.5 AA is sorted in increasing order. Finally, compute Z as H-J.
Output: 0.9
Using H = 24.9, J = 24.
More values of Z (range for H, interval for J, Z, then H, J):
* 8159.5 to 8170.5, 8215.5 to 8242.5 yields 2.5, 27.5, 25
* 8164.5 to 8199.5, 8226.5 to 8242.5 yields -1.2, 24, 25.2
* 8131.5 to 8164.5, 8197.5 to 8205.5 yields 1.7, 26.9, 25.2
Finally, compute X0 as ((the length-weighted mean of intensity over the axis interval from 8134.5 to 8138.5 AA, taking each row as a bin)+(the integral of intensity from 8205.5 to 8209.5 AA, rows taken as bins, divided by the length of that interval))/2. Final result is 28.4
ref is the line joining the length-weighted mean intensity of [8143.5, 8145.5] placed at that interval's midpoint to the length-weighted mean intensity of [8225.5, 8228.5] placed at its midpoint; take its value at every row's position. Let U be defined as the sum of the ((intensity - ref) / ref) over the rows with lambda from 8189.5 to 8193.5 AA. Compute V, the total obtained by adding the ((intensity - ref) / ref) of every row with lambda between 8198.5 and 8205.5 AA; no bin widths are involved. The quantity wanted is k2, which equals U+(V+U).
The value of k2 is 0.4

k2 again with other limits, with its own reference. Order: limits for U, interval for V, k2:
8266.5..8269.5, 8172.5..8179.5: 0.2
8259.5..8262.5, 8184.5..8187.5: 0.2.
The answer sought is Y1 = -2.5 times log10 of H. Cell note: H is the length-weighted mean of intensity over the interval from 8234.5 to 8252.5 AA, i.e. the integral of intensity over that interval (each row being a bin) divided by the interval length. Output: -3.547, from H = 26.2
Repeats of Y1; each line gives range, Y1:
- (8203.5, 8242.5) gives -3.565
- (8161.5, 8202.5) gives -3.591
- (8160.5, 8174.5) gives -3.622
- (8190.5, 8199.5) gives -3.607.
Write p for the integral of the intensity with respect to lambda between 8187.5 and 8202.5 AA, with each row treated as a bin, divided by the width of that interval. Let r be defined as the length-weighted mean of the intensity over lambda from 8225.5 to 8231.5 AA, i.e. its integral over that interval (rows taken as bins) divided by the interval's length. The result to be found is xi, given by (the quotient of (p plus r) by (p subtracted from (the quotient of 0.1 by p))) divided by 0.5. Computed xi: -3.89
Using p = 27.3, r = 25.8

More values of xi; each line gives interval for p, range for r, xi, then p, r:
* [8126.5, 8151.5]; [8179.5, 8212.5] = -3.89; 28.7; 27.1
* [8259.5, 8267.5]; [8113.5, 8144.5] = -4.26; 25.8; 29.2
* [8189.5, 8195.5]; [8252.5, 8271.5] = -3.85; 27.9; 25.8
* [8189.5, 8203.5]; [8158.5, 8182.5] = -4.01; 27.4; 27.6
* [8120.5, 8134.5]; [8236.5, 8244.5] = -3.85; 29.1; 26.9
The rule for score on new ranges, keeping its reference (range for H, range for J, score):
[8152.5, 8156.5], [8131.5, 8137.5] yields 0.80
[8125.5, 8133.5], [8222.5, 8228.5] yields 0.96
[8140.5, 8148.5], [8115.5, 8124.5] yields 1.03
